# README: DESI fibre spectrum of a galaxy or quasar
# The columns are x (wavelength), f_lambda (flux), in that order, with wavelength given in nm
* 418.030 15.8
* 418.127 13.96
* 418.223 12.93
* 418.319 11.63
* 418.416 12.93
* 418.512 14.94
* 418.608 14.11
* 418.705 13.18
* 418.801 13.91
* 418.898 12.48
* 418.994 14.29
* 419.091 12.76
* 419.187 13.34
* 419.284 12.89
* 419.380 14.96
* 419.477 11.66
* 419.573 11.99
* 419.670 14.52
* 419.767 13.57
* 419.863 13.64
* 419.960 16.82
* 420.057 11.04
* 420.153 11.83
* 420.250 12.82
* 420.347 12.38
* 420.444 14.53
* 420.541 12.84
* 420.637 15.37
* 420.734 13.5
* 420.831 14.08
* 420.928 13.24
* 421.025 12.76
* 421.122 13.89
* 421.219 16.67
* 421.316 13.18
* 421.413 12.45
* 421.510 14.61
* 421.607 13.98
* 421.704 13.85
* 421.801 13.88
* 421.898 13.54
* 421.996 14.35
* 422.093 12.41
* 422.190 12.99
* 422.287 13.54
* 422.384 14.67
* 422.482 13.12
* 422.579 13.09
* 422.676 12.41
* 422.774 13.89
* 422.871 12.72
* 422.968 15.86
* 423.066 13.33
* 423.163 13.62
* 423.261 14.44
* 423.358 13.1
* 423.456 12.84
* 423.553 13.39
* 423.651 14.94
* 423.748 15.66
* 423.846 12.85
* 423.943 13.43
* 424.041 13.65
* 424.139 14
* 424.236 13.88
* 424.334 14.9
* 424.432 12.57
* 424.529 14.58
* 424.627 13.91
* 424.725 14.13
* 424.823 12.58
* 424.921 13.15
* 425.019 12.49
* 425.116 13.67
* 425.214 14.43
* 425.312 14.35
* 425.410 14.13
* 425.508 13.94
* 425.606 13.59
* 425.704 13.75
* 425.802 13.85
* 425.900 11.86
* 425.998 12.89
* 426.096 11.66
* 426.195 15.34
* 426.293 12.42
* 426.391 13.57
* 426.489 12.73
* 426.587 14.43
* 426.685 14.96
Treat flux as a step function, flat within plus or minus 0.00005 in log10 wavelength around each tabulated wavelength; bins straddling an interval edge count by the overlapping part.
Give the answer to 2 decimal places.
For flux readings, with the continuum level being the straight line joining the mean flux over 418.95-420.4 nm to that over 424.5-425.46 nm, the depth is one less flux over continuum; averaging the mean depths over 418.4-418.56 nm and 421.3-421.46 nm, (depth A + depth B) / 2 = -0.01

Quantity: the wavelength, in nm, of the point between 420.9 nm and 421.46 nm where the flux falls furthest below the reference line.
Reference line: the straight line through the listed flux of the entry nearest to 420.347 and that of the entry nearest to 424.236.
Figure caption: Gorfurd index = 421.413 nm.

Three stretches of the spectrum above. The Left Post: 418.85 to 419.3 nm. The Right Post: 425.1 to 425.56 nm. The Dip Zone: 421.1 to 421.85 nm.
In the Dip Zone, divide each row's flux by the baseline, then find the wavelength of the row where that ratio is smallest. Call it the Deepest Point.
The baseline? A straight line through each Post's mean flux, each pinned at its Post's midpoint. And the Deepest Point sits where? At 421.413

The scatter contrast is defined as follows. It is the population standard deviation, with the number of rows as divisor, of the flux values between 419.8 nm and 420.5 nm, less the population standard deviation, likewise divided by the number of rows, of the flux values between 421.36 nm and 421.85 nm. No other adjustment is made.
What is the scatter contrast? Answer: 1.1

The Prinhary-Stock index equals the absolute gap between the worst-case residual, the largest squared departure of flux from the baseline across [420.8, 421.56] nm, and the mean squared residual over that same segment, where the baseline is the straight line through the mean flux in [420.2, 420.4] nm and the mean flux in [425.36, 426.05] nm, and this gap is 13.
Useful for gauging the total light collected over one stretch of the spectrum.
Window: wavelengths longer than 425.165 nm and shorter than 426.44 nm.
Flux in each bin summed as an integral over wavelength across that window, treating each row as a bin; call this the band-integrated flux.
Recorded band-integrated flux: 17.2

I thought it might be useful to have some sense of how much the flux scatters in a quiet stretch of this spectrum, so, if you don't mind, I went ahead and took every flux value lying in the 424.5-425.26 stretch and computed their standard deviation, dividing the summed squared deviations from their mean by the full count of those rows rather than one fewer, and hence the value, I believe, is 0.75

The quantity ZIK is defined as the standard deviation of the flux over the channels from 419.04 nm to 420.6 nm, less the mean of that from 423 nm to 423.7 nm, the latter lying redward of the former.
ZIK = -12.3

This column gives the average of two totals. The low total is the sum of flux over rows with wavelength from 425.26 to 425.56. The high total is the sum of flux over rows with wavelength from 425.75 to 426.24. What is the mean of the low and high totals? 54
